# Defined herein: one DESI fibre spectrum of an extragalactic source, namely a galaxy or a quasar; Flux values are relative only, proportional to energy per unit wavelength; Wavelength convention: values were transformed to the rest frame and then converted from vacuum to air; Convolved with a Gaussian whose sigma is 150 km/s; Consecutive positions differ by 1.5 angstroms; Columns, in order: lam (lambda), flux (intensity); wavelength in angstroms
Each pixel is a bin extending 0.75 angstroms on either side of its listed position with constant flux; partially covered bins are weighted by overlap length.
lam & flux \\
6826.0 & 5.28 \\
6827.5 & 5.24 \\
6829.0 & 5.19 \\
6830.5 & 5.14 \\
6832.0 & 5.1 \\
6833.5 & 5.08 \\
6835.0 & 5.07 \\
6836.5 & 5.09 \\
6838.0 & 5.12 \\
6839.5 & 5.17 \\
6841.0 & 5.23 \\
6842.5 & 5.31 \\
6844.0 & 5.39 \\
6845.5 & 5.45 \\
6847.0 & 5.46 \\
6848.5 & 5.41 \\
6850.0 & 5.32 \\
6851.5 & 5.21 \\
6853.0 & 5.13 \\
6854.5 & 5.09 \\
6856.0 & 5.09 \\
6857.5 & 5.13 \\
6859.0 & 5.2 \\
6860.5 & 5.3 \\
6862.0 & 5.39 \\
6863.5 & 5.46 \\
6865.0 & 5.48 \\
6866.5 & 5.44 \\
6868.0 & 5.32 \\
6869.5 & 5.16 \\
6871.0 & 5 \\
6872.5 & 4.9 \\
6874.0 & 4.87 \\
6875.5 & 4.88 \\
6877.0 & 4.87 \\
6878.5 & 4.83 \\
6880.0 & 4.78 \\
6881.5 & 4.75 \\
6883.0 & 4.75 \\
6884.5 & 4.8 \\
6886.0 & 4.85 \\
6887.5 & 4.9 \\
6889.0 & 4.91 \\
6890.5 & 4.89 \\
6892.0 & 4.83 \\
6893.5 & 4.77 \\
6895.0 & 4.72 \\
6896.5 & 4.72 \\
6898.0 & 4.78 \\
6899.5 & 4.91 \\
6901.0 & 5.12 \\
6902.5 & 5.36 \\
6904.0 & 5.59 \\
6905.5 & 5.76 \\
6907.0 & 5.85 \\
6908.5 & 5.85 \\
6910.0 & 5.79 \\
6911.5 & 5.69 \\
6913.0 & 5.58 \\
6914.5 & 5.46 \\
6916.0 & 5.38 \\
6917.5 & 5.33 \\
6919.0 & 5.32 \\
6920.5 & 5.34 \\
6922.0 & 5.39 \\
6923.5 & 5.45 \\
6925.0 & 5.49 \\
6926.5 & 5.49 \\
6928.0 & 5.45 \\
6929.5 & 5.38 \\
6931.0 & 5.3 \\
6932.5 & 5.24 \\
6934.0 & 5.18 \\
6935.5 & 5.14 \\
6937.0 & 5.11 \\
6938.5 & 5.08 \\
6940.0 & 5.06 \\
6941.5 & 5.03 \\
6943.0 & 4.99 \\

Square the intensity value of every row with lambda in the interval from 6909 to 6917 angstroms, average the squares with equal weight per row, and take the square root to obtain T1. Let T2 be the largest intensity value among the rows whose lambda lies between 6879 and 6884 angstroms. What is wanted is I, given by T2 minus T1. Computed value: -0.8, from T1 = 5.6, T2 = 4.78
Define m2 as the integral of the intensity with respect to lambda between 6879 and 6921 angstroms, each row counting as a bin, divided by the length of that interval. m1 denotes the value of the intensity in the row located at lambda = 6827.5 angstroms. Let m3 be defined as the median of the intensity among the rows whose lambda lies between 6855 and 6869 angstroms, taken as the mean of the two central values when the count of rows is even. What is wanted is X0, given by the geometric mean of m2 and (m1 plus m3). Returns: 7.387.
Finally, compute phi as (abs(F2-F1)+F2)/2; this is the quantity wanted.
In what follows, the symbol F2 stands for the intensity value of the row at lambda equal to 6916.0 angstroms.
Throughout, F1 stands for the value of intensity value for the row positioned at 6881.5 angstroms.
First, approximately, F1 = 4.75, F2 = 5.38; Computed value 3.0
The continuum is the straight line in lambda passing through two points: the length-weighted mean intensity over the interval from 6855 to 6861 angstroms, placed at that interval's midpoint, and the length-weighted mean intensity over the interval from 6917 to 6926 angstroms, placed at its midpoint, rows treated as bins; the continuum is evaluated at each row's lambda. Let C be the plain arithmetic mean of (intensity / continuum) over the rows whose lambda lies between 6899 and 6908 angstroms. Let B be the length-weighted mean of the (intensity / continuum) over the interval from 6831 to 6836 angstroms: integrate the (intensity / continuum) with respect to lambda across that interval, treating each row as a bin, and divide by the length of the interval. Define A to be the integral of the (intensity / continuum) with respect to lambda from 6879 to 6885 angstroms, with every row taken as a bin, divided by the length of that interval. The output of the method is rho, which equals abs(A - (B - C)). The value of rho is 0.93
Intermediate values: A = 0.91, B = 1.00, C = 1.019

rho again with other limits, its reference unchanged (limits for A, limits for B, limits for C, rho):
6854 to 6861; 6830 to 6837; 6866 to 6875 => 0.98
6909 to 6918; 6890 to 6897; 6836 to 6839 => 1.13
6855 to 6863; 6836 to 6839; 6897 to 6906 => 0.99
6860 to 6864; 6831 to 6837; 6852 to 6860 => 1.03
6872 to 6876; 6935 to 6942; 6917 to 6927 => 1.00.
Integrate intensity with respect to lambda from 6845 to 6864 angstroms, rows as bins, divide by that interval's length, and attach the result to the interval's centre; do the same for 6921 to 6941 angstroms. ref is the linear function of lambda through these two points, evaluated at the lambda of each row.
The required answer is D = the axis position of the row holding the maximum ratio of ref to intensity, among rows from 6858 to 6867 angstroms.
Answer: 6859.0 angstroms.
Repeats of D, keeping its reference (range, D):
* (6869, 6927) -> 6896.5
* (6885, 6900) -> 6896.5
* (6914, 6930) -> 6919.0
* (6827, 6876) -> 6874.0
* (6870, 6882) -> 6881.5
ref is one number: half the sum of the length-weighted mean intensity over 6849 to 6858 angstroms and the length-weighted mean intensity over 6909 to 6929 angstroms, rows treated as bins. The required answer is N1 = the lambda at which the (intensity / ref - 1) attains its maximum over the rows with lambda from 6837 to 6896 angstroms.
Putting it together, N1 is 6865.0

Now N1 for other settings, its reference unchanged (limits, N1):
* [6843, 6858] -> 6847.0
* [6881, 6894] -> 6889.0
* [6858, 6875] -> 6865.0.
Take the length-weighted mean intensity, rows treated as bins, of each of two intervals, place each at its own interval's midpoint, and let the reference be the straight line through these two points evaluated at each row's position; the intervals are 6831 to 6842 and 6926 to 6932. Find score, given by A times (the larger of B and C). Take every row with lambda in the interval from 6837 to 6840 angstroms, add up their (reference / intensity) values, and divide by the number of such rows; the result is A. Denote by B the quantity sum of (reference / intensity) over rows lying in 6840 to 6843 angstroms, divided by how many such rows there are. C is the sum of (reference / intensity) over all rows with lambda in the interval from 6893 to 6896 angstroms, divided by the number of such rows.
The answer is 1.11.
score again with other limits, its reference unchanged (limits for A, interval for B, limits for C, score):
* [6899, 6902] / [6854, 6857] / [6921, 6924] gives 1.08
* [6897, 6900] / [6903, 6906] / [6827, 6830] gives 1.07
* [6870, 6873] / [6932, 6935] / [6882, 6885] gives 1.16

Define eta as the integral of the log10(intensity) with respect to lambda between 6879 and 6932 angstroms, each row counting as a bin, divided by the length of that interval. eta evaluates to 0.717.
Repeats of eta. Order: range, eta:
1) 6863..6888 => 0.698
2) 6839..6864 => 0.722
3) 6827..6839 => 0.710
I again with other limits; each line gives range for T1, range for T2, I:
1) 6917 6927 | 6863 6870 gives 0.1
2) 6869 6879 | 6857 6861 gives 0.4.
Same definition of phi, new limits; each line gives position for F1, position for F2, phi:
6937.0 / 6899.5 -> 2.6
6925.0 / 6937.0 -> 2.7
